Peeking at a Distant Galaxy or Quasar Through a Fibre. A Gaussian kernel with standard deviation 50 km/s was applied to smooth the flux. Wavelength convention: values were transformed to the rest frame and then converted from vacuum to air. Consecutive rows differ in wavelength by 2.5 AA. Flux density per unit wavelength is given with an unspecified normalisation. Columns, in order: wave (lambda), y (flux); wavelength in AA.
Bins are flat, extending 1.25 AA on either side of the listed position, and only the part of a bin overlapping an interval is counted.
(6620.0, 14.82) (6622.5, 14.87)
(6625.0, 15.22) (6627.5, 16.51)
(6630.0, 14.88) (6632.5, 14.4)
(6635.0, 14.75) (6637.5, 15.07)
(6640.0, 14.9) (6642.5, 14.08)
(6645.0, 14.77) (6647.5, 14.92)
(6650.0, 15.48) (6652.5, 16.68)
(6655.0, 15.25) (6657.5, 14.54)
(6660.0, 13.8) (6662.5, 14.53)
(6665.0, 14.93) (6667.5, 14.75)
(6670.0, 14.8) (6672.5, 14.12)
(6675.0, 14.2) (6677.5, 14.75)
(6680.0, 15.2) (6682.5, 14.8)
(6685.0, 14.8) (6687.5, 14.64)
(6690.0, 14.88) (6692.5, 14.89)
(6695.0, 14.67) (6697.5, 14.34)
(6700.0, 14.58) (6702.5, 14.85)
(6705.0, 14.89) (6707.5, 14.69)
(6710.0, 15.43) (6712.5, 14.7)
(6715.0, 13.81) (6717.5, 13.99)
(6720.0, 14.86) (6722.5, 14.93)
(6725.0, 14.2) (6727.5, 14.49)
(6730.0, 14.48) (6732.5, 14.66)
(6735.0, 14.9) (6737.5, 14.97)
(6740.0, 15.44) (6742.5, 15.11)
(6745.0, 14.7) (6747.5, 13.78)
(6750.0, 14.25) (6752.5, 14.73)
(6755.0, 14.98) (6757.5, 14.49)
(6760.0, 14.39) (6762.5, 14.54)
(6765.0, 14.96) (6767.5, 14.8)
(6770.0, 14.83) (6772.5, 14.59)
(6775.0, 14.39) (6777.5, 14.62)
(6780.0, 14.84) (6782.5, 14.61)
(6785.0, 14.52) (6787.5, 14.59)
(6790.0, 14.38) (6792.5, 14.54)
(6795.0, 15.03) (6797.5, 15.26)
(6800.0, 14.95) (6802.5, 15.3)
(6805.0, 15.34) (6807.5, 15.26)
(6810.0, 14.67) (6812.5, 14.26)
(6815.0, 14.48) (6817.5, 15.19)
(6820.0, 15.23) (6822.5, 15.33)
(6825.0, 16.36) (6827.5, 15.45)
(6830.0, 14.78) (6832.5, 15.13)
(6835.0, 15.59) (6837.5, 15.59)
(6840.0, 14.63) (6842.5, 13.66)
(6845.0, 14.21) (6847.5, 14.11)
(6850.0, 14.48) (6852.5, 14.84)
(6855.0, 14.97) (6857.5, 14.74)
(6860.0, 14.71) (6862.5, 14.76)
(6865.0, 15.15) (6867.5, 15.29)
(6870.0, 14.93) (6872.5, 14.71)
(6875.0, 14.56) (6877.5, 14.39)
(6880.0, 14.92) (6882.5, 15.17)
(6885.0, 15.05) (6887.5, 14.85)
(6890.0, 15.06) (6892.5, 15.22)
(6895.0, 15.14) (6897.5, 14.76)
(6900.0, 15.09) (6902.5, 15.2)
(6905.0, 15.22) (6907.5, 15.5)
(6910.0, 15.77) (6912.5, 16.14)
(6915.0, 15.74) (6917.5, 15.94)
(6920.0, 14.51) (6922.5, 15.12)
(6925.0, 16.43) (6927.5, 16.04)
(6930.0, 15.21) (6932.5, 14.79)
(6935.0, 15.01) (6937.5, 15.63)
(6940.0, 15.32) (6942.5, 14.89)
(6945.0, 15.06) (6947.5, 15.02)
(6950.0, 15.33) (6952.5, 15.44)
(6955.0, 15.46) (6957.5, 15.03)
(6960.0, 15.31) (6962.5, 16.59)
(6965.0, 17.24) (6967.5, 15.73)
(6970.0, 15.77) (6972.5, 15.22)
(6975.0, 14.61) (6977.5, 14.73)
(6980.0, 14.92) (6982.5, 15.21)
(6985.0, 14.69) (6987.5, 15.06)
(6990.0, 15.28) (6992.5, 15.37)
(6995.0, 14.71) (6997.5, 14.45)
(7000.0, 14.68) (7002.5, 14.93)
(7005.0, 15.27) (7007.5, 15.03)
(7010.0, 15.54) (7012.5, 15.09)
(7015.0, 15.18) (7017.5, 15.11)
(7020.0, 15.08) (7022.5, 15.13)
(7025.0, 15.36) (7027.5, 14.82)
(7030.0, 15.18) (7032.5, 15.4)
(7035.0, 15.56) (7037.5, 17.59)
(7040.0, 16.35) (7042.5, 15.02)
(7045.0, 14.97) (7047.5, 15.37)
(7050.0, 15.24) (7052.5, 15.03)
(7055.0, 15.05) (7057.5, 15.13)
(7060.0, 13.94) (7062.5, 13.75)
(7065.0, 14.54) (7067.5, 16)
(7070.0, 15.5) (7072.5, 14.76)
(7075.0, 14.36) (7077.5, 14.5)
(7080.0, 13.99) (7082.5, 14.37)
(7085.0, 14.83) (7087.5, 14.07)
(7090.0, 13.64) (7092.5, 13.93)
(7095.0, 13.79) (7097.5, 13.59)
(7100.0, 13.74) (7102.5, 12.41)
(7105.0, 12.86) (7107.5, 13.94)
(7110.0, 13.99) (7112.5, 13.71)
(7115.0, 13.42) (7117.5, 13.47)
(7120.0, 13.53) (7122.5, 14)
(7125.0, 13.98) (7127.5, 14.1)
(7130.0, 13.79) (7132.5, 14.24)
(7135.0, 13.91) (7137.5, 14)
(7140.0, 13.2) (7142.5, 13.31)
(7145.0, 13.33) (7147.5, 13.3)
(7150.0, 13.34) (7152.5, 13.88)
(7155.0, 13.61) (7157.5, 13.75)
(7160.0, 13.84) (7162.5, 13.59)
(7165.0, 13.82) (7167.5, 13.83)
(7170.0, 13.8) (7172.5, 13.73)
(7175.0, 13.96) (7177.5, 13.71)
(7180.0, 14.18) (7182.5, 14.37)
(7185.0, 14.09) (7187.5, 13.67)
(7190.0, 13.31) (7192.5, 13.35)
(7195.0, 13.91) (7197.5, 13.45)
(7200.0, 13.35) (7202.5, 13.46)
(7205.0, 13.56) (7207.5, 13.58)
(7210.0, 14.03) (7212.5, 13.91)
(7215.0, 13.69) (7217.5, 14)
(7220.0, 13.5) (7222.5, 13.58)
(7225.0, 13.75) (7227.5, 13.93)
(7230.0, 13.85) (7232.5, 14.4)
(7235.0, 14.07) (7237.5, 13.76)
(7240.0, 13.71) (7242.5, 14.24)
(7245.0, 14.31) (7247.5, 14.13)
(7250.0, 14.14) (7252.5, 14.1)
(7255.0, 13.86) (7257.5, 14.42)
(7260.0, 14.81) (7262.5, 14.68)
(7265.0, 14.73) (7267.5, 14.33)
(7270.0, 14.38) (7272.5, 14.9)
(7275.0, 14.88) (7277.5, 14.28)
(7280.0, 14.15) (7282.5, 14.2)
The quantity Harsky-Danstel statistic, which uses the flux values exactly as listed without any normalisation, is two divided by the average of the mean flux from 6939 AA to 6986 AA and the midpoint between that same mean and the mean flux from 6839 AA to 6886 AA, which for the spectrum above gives 0.132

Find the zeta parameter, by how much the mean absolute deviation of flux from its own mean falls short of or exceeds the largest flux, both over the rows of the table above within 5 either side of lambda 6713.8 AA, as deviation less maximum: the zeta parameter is -14.8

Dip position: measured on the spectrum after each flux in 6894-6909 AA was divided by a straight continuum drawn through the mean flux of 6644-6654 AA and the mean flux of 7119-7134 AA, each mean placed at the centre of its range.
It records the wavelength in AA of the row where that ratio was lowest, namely 6897.5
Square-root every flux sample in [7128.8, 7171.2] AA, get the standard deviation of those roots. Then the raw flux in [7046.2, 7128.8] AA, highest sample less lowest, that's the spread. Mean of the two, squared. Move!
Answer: 3.3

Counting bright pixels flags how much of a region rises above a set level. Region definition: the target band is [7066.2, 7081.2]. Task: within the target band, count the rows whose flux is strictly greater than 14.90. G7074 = 2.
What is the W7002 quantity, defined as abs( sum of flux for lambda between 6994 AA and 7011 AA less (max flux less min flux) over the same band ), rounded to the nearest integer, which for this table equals 104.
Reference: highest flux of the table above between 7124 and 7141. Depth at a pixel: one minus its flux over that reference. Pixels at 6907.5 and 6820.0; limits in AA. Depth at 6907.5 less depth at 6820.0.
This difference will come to -0.019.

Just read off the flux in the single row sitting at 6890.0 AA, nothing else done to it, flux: 15.06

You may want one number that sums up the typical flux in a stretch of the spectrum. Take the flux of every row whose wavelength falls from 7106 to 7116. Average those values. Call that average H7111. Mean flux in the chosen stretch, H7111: 13.8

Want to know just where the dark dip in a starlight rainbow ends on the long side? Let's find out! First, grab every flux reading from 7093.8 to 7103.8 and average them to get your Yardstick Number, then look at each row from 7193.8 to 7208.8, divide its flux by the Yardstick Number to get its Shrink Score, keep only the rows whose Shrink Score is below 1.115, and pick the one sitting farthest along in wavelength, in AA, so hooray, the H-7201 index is 7207.5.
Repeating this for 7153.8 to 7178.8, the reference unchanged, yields 7177.5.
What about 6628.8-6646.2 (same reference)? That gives 6645.0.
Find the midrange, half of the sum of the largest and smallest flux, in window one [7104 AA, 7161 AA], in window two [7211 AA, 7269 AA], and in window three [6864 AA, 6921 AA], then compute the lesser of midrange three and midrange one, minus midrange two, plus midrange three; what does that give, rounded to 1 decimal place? 14.7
